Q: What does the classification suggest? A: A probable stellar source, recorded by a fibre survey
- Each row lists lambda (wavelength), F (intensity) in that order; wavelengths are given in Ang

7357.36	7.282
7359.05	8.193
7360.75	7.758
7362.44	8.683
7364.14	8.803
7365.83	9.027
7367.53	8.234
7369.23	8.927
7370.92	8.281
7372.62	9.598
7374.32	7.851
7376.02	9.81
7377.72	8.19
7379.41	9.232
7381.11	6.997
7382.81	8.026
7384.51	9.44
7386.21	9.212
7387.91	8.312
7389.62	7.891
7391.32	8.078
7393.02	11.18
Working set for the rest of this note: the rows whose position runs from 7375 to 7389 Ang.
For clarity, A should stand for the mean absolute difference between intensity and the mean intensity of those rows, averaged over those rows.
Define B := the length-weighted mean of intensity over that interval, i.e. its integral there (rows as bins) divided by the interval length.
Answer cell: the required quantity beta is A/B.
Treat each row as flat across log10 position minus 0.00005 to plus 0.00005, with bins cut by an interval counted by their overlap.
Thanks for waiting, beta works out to 0.09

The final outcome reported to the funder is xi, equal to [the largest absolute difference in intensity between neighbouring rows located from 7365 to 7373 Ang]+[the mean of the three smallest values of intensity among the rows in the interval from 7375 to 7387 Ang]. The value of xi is 9.05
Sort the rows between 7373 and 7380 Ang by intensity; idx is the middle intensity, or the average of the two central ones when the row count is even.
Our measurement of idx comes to 8.71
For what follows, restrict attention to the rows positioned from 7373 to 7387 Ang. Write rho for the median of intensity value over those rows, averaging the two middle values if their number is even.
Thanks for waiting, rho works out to 8.7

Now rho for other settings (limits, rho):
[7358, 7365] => 8.4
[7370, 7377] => 8.9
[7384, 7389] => 9.2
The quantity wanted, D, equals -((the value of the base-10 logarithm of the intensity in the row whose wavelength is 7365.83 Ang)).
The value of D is -0.96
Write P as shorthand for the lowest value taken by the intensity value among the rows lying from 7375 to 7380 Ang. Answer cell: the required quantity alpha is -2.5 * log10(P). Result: -2.28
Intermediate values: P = 8.19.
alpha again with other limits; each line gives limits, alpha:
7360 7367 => -2.22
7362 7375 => -2.24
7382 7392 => -2.24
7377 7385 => -2.11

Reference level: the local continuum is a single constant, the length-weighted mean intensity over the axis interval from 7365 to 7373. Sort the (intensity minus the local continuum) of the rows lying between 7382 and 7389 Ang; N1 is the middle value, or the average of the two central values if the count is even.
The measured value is 0.00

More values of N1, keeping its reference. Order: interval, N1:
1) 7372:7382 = -0.05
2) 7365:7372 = -0.16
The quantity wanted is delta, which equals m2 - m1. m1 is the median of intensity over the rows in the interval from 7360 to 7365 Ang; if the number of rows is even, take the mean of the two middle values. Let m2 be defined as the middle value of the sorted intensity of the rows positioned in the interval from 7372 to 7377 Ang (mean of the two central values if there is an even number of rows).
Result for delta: 0.9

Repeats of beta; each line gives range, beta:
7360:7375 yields 0.06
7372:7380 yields 0.08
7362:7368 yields 0.03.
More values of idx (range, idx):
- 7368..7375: 8.60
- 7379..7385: 8.63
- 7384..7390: 8.76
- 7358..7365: 8.44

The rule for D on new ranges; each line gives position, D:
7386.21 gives -0.96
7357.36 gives -0.86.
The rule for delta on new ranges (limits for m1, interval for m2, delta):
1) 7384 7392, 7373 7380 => 0.4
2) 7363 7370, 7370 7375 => -0.6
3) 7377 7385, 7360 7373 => 0.6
